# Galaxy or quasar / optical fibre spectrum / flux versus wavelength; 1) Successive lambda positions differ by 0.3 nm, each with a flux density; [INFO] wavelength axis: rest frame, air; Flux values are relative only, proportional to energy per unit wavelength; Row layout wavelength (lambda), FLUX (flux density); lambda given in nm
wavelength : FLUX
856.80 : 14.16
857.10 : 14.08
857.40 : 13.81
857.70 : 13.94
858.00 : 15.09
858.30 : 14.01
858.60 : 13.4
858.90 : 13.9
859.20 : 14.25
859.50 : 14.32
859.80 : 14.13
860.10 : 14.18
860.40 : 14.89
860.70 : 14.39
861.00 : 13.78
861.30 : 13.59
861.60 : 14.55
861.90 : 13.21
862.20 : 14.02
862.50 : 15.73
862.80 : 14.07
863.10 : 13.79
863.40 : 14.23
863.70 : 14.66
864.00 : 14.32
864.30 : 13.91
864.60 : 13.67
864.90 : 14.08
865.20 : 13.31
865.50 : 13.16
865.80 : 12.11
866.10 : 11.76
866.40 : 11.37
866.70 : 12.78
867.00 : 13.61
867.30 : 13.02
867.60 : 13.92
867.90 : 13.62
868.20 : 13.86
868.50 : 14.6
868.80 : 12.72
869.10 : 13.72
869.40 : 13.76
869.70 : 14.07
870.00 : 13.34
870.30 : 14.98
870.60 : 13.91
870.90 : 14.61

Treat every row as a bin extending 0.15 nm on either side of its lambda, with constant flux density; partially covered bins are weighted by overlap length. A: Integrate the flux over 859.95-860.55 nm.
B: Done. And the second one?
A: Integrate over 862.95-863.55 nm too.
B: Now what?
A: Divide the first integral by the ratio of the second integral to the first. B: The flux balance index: 9.0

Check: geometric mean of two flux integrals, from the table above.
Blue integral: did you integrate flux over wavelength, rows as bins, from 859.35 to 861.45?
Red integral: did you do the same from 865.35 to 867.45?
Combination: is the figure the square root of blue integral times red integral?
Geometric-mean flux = 28.0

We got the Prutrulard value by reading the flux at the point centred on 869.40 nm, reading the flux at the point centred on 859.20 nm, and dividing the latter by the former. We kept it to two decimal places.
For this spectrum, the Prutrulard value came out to 1.04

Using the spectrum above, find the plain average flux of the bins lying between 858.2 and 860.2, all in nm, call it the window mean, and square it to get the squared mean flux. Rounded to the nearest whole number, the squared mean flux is 197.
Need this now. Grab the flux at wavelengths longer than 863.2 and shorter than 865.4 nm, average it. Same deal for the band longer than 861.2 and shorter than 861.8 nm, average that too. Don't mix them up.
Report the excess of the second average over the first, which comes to 0.04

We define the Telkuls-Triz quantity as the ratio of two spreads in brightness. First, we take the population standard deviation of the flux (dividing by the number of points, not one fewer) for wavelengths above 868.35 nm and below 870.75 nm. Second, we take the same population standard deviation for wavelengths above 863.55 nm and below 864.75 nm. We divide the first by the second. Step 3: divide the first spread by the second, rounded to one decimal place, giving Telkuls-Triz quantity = 1.7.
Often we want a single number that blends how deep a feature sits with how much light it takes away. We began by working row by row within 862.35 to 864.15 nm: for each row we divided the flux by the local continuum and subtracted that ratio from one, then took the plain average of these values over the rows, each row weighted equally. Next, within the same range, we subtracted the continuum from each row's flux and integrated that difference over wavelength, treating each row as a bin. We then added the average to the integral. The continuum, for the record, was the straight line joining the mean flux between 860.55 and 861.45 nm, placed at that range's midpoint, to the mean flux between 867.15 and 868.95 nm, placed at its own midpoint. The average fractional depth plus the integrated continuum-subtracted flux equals 1.1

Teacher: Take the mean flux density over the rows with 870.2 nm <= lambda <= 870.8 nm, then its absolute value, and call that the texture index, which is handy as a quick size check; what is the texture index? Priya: 14.4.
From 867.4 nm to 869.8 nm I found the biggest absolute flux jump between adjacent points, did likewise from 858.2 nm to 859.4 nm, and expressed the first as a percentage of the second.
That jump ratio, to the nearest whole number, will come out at 308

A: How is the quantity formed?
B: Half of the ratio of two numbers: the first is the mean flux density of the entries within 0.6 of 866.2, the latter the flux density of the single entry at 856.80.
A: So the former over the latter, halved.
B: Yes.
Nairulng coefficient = 0.424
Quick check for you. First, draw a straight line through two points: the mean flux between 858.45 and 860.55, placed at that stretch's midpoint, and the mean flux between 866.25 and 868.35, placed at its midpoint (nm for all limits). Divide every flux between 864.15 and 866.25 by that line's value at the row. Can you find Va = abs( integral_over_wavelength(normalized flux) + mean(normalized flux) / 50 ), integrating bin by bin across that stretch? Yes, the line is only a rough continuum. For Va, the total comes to 2.1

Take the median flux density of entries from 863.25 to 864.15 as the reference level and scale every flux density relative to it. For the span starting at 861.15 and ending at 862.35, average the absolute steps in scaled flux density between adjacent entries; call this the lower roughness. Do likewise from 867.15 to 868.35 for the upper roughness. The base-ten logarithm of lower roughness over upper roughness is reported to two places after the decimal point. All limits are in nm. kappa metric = 0.33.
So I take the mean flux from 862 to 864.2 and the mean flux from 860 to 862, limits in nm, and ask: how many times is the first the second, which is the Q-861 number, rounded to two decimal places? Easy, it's 1.02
